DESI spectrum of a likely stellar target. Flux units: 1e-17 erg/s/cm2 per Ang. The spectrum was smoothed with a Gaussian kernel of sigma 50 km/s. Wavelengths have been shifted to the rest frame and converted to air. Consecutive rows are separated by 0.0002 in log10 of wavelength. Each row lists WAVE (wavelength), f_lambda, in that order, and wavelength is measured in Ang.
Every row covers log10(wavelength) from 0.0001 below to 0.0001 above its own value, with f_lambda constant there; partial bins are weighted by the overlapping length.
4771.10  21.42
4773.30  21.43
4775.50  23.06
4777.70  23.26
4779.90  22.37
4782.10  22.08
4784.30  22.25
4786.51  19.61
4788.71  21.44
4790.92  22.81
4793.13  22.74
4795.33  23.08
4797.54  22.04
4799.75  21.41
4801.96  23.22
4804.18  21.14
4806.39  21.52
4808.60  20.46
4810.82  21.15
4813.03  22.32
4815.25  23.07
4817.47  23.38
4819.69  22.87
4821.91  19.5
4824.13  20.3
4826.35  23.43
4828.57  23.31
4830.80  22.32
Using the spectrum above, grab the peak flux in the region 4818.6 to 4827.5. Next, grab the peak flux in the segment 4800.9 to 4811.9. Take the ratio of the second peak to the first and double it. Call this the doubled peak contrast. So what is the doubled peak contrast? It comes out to 1.982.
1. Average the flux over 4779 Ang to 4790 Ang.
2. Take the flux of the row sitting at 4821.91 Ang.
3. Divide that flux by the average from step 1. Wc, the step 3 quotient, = 0.90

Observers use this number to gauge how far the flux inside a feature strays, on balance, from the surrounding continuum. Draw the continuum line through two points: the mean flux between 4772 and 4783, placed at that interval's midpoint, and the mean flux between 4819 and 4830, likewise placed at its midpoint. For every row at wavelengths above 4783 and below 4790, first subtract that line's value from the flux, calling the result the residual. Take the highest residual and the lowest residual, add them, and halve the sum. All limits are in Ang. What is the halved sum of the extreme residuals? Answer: -1.4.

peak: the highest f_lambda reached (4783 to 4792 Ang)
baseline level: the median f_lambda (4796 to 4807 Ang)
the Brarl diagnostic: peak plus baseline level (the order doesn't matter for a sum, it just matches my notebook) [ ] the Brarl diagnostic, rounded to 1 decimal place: 44.3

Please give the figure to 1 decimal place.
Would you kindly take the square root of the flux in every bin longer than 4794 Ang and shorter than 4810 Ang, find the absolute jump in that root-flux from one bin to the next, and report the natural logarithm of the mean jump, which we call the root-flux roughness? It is -2.1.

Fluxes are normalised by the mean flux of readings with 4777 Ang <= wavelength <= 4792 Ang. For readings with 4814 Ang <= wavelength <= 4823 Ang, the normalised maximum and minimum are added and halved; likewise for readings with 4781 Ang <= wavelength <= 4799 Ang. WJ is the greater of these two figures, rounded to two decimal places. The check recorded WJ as 0.98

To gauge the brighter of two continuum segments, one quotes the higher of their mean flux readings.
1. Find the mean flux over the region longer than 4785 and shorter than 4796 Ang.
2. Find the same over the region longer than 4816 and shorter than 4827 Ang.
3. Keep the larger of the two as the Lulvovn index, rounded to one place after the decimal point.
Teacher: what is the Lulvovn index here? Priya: 21.9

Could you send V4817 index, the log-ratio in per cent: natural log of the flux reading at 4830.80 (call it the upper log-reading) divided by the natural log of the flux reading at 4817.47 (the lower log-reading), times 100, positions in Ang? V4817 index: 99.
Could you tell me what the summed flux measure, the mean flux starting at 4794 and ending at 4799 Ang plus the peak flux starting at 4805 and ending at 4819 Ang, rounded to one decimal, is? 45.9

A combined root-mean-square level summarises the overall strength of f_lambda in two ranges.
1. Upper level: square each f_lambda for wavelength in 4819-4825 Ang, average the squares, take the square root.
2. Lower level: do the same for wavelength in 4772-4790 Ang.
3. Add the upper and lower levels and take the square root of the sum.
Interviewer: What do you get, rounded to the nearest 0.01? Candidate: 6.55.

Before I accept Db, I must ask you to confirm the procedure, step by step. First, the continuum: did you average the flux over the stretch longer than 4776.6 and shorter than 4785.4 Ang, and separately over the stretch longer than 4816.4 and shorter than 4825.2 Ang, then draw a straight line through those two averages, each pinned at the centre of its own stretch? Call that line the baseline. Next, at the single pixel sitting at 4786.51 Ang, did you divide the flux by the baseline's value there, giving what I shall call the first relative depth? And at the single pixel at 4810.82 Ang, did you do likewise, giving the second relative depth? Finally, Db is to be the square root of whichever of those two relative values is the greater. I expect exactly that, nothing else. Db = 0.99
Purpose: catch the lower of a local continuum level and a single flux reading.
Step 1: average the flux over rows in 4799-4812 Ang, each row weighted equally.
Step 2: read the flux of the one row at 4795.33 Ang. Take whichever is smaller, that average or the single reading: 21.5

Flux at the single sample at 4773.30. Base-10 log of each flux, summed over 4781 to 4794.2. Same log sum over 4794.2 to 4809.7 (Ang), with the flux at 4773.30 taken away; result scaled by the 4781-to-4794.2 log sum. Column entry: -1.5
